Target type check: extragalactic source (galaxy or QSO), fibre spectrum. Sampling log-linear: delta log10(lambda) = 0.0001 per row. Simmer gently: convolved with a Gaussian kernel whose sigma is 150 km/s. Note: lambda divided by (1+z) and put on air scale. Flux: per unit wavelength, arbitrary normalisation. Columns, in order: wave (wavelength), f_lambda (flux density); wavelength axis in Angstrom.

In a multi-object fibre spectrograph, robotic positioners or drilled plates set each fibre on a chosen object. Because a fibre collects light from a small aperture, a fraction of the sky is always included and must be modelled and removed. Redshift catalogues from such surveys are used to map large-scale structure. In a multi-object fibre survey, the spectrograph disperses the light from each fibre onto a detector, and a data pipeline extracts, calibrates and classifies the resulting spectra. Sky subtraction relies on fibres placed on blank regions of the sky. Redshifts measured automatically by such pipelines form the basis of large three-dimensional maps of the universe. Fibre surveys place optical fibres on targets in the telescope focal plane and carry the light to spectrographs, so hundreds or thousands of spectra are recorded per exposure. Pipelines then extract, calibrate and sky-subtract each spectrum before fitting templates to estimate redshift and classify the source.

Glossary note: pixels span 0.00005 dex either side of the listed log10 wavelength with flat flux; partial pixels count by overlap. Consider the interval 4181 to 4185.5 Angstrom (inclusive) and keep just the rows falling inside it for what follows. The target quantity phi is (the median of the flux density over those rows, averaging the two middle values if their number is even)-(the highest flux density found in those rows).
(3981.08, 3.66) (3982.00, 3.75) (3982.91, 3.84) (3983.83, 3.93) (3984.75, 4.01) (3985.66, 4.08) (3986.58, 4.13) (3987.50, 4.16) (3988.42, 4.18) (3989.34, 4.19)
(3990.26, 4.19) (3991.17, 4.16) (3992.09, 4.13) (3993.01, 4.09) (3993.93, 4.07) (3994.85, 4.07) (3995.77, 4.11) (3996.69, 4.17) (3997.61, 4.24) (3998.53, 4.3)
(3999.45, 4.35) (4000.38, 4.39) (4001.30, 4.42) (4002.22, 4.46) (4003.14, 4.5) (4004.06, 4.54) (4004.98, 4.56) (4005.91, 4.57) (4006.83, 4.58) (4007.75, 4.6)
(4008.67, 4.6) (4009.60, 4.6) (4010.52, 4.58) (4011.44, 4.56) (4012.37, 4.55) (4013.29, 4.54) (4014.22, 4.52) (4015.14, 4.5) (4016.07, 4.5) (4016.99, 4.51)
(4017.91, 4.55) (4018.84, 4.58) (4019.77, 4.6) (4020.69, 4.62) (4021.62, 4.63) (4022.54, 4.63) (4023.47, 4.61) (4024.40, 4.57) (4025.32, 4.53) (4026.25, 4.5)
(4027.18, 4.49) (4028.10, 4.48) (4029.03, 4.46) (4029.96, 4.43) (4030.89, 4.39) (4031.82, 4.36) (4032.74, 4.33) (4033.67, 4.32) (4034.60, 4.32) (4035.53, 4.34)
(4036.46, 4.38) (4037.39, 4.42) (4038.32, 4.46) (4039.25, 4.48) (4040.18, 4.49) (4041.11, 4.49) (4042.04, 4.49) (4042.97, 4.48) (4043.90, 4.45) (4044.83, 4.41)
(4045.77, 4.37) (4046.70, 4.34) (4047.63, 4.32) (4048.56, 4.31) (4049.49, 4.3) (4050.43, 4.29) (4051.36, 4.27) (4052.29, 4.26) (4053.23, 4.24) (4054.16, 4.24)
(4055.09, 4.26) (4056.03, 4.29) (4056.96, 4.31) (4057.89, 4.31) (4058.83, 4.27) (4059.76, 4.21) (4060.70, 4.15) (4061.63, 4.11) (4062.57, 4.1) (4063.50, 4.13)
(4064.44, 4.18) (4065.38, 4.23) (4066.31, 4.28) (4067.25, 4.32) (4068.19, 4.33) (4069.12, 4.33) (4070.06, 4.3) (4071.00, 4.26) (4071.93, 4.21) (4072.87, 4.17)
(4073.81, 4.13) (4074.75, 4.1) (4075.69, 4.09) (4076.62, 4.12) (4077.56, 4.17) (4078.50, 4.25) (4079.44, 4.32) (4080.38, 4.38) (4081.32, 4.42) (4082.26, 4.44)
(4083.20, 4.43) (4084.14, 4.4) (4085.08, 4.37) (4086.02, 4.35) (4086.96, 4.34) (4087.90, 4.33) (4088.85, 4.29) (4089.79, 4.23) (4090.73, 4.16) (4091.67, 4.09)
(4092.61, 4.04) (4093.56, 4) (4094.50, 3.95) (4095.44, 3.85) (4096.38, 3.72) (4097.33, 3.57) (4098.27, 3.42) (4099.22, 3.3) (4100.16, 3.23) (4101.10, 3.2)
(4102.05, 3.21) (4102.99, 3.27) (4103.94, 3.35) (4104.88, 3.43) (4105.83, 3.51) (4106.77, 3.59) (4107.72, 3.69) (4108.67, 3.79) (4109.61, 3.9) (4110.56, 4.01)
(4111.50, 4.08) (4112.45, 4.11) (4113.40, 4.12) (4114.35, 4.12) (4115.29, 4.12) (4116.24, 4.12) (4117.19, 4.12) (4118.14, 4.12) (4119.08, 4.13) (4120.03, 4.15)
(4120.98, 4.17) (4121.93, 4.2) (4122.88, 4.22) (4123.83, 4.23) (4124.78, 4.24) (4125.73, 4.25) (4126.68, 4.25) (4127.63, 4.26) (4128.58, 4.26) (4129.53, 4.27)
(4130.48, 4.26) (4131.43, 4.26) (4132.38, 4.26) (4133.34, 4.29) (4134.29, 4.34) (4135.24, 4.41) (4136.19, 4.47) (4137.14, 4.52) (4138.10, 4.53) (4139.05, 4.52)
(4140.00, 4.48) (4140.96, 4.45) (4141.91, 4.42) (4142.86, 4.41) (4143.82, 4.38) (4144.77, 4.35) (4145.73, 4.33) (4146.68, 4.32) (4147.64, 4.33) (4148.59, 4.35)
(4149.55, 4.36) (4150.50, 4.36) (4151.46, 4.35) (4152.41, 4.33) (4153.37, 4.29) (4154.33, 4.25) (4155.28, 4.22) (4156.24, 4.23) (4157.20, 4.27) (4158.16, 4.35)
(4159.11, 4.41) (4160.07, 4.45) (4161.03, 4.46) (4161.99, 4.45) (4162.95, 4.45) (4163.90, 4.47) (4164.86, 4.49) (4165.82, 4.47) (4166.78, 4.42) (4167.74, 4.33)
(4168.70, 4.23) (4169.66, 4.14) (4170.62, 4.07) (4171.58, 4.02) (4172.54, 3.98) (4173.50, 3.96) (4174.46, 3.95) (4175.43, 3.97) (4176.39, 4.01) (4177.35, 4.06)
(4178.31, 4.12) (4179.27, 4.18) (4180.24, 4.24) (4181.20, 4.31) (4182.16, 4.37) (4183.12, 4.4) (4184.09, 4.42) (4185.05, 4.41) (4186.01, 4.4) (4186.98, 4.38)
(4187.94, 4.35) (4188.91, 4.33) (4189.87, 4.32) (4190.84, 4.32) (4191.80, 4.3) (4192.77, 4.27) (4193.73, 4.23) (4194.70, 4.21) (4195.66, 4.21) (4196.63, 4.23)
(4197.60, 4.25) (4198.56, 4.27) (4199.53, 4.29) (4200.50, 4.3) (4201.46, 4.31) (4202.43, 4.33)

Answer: -0.02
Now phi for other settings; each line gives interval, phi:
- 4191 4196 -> -0.07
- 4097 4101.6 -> -0.27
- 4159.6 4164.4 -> -0.02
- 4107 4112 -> -0.18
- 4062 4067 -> -0.10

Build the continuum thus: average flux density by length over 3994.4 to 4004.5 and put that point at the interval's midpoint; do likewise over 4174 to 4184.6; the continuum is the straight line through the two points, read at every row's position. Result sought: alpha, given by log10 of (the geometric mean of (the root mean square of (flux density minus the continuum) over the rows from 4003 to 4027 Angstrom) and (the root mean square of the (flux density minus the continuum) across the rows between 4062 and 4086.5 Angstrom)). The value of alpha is -0.77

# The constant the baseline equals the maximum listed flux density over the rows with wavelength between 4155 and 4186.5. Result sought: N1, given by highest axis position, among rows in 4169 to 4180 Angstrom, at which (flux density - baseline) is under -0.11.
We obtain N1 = 4179.27 Angstrom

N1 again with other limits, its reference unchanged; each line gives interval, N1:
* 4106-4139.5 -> 4134.29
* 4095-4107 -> 4106.77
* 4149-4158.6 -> 4158.16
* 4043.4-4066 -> 4065.38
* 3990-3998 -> 3997.61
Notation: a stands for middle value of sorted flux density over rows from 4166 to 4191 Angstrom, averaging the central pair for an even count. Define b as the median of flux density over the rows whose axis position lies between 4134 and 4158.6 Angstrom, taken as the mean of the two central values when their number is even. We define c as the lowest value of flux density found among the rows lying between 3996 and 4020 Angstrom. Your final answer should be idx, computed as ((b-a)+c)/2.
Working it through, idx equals 2.12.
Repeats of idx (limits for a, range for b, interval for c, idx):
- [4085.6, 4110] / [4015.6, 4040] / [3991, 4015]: 2.40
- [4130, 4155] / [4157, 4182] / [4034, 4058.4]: 2.07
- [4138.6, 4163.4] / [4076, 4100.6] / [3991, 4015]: 1.96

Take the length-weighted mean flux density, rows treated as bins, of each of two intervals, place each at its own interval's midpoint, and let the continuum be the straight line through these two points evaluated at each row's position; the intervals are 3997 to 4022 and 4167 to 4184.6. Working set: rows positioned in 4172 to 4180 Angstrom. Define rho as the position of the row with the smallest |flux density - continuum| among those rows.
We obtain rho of 4179.27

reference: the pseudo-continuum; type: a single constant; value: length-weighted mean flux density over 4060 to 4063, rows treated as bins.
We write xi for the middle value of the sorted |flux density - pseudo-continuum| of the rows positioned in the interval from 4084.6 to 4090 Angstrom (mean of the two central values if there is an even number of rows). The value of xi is 0.2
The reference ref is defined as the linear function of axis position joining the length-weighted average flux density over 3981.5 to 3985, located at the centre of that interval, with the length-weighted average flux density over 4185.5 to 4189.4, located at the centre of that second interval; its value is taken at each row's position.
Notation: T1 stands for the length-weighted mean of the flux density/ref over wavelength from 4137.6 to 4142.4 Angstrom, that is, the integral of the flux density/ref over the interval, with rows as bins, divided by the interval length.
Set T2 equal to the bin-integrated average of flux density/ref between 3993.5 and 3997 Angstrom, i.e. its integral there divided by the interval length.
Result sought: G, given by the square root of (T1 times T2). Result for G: 1.05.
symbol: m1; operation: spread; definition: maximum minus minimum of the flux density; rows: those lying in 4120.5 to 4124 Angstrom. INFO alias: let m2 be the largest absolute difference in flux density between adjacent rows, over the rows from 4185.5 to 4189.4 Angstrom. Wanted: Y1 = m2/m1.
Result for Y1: 0.50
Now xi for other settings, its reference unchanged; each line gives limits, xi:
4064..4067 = 0.1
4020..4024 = 0.5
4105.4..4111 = 0.4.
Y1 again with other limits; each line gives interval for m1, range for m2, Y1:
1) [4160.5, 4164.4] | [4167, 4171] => 5.00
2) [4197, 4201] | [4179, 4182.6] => 1.40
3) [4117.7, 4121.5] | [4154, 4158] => 0.80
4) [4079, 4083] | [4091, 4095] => 0.42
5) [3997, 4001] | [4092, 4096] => 0.67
